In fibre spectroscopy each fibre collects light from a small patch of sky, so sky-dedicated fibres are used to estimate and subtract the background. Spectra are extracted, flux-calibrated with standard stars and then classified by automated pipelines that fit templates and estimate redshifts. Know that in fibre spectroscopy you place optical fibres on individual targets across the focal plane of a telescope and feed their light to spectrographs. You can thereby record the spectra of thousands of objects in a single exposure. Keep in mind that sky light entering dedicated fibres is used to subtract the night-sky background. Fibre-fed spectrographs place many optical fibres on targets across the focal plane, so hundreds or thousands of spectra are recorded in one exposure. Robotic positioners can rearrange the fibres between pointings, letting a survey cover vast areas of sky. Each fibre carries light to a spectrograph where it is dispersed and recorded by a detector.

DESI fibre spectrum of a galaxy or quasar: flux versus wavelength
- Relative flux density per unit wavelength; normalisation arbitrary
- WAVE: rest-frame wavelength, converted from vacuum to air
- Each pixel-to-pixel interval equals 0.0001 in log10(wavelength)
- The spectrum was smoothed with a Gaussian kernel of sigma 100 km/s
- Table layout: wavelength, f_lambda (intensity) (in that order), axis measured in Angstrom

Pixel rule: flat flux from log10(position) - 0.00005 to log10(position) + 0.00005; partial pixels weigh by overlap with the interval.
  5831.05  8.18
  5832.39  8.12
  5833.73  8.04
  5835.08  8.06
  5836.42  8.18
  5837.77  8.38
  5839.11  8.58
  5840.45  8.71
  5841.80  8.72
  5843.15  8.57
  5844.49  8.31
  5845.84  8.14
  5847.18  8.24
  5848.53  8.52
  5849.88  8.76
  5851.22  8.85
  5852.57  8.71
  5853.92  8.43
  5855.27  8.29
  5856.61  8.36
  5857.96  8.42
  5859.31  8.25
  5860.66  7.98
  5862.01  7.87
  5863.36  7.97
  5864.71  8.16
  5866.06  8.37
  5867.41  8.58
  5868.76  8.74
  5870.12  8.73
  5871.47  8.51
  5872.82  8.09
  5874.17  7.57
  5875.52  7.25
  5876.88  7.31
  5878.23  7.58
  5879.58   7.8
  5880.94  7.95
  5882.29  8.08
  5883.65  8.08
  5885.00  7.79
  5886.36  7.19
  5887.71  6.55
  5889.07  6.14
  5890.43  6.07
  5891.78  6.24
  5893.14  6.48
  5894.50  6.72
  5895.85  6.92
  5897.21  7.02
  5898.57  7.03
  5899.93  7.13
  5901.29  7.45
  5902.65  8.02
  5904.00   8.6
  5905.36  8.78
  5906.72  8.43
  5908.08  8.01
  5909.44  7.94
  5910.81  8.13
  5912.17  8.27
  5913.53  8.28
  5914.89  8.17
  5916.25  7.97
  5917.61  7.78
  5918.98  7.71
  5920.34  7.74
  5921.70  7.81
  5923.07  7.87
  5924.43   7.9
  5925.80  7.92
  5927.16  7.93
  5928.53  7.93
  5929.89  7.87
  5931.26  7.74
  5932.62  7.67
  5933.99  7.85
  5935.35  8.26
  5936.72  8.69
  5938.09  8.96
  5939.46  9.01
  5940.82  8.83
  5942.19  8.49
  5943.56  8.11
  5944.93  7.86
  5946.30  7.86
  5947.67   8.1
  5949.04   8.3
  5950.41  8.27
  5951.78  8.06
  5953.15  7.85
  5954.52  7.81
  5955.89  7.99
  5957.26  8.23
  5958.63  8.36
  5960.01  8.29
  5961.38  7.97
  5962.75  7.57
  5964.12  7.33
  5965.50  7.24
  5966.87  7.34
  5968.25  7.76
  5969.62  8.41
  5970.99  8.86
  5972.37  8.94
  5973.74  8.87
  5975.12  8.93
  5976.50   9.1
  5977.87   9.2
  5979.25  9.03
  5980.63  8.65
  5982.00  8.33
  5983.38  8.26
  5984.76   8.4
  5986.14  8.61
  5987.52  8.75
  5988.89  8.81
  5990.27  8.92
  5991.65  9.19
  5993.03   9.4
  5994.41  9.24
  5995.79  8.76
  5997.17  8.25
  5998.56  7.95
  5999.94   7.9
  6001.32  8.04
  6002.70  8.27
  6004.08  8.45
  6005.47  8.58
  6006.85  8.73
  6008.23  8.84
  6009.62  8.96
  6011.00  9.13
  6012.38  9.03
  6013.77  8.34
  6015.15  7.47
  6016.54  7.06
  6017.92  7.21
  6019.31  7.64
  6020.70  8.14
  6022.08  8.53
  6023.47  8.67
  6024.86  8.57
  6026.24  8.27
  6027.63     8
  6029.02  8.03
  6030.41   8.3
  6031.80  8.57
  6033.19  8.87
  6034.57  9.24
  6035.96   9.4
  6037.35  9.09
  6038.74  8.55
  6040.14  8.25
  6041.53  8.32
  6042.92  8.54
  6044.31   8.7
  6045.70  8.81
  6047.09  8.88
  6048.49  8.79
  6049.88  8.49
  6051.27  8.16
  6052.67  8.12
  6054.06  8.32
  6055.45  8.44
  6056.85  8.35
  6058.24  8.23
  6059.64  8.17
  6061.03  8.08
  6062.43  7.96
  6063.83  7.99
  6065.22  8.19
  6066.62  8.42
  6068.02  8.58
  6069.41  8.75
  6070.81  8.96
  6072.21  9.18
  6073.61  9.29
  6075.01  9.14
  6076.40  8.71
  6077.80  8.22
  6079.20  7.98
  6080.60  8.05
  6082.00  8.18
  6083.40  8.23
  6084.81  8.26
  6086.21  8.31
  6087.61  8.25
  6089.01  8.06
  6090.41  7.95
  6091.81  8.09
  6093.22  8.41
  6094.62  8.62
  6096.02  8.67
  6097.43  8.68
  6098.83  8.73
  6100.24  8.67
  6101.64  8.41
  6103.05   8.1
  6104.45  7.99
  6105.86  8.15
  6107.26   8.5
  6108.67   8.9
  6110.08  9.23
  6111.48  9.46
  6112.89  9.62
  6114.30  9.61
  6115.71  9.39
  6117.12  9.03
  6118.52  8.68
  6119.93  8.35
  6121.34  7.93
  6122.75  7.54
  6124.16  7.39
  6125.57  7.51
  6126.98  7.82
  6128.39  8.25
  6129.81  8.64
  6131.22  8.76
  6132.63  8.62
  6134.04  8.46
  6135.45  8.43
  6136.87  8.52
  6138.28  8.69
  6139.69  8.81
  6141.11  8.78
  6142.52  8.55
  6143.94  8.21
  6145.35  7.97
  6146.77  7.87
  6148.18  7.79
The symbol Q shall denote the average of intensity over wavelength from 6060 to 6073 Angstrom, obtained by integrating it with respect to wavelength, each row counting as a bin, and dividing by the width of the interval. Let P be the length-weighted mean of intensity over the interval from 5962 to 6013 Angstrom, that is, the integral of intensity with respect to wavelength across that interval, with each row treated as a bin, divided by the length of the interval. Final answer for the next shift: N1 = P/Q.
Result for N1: 1.01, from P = 8.54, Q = 8.45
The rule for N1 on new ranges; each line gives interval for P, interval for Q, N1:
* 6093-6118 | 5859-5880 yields 1.09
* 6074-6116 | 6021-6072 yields 1.01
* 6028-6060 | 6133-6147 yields 1.01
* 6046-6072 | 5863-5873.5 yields 1.00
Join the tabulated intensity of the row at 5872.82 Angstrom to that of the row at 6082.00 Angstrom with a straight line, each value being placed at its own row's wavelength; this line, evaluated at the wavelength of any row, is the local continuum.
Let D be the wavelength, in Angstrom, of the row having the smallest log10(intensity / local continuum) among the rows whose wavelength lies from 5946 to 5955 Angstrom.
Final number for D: 5954.52 Angstrom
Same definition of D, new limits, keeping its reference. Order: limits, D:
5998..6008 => 5999.94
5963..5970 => 5965.50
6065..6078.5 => 6065.22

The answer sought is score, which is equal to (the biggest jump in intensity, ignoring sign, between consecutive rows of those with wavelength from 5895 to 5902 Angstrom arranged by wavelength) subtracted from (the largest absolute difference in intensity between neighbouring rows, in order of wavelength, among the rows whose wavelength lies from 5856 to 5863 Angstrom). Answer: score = -0.05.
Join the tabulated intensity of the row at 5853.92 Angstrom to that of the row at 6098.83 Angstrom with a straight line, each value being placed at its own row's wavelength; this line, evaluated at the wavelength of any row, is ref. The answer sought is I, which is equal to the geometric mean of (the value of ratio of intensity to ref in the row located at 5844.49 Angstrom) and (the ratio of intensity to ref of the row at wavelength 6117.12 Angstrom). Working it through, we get 1.01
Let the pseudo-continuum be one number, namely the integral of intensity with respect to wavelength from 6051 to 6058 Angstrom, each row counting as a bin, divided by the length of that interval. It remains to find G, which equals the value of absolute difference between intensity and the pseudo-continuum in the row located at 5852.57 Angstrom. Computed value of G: 0.43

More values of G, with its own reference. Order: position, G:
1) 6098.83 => 0.45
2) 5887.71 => 1.73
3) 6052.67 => 0.16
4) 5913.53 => 0.00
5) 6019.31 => 0.64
